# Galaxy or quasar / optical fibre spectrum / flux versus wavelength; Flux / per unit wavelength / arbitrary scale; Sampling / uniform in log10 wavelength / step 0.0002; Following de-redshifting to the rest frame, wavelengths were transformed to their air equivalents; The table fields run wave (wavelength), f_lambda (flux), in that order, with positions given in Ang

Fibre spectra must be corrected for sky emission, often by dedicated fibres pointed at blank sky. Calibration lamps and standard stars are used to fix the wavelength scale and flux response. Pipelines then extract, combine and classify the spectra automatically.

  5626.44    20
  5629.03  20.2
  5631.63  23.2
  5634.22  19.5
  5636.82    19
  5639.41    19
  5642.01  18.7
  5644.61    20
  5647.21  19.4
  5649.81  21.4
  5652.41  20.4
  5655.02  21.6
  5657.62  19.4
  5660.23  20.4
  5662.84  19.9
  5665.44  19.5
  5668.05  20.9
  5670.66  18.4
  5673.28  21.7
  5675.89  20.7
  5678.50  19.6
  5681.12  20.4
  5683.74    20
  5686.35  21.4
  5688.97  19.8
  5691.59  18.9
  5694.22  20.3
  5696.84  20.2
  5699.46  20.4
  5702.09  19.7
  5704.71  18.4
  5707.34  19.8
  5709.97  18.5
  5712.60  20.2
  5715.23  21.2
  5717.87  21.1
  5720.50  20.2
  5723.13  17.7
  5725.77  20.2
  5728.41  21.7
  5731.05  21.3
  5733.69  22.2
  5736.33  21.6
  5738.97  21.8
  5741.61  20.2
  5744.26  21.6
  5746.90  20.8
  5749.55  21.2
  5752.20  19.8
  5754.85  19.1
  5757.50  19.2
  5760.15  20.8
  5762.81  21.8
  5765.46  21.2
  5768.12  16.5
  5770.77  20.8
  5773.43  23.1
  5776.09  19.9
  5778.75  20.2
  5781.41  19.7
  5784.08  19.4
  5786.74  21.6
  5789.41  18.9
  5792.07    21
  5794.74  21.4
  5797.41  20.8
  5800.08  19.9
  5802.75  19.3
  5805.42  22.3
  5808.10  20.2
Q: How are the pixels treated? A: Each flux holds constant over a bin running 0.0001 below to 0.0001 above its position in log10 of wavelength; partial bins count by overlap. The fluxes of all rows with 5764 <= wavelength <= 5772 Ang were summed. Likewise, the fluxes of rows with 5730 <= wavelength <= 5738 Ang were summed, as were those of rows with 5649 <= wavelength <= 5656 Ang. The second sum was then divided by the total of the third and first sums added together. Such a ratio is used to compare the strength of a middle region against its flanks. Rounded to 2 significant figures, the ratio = 0.53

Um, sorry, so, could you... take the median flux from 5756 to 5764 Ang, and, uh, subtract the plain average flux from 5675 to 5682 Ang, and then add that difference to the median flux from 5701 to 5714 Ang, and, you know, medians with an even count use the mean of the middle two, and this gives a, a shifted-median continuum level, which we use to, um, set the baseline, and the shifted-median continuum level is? 20.3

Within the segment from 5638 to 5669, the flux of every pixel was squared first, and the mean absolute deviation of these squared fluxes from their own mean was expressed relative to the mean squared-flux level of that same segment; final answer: 0.074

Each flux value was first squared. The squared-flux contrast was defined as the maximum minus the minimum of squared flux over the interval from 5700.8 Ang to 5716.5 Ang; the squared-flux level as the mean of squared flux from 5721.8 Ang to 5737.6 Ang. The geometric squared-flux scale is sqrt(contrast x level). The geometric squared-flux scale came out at 219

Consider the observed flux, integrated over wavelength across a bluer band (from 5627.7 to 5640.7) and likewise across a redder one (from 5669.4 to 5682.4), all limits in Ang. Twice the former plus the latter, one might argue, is 787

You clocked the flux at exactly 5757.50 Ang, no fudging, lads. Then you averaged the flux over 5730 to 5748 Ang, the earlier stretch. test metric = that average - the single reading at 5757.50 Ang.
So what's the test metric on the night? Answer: 2.2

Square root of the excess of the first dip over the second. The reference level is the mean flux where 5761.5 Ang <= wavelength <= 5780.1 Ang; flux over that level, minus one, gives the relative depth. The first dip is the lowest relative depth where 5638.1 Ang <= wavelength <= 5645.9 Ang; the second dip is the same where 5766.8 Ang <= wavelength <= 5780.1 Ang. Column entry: 0.33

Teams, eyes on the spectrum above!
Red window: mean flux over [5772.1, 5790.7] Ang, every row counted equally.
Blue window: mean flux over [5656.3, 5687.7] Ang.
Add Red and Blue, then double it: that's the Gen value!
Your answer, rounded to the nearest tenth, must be 81.2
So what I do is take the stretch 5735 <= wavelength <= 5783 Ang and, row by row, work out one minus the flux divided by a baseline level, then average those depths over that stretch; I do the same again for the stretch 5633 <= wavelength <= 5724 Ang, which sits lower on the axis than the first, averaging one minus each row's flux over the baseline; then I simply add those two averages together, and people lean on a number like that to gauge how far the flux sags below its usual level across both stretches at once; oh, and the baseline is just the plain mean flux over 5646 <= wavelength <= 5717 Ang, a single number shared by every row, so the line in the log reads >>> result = -0.013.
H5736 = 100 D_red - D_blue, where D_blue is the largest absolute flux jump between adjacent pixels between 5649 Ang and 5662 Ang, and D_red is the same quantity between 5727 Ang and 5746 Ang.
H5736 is 158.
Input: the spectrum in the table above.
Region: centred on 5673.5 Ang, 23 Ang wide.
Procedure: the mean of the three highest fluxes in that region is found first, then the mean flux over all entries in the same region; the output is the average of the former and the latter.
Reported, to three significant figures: 20.6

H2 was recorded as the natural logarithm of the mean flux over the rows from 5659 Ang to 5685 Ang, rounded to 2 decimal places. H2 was 3.00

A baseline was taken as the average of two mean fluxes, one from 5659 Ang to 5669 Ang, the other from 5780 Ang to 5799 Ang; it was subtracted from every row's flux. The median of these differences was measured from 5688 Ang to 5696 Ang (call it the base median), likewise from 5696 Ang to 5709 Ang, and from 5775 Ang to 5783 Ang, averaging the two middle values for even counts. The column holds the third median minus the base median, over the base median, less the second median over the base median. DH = -1.2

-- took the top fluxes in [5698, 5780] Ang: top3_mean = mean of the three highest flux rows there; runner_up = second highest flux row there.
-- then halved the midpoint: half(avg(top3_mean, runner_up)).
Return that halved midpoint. 11.1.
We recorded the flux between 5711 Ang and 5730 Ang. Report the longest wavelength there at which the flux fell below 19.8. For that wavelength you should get 5723.13 Ang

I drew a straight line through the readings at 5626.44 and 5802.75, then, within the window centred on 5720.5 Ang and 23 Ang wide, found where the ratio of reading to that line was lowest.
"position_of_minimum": 5723.13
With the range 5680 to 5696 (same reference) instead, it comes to 5691.59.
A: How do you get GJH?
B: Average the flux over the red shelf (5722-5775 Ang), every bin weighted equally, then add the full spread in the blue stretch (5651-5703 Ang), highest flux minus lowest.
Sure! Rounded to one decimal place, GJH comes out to 23.9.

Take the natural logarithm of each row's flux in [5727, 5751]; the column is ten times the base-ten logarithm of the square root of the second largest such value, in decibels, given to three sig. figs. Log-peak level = 2.44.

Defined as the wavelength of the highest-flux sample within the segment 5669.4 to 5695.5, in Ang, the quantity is 5673.28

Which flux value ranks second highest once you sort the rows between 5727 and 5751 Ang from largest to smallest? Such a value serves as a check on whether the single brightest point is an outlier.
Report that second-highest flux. 21.8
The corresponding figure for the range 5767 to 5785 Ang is 20.8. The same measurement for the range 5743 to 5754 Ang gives 21.2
